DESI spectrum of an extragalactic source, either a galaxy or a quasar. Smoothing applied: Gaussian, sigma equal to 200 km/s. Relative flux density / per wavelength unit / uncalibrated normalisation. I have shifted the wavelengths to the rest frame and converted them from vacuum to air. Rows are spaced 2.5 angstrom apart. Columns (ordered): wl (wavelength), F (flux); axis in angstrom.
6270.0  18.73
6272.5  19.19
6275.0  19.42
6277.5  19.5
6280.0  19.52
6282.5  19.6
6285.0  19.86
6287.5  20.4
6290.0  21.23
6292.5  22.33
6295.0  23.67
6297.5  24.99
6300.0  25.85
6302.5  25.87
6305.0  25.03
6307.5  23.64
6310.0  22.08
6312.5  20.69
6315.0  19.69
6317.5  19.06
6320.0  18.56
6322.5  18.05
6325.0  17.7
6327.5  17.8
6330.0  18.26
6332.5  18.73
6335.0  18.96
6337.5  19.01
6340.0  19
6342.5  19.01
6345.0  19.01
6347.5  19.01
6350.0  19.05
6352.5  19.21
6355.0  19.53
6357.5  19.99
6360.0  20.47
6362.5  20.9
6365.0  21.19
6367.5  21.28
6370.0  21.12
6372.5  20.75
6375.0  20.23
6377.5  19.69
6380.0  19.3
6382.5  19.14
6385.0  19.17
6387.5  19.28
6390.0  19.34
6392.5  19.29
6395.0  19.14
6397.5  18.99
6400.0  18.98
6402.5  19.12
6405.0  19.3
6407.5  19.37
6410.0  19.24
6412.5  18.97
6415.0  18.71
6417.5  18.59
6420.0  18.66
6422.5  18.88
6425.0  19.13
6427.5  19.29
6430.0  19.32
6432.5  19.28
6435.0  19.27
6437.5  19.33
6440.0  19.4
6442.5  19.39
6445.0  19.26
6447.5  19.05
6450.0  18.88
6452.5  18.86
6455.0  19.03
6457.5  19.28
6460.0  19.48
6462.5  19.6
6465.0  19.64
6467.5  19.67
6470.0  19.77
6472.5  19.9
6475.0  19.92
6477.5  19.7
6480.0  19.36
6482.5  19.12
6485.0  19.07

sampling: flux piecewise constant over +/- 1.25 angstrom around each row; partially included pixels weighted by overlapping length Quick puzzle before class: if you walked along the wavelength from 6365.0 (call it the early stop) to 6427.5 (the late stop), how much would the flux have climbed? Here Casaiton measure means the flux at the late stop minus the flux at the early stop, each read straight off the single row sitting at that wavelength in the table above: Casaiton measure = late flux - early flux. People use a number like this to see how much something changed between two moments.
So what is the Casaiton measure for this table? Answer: -1.9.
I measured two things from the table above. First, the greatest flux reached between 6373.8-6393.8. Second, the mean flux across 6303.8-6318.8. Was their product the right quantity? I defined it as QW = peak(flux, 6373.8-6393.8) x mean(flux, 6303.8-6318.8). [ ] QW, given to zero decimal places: 439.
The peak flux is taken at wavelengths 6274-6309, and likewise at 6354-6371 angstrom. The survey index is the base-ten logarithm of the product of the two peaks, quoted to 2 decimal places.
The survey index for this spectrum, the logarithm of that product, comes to 2.74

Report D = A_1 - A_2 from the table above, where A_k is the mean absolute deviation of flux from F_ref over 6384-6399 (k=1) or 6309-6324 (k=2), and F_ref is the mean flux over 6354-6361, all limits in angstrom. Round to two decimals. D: -0.44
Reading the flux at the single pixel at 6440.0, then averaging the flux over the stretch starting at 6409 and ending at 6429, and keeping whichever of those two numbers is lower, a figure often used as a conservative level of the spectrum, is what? 18.9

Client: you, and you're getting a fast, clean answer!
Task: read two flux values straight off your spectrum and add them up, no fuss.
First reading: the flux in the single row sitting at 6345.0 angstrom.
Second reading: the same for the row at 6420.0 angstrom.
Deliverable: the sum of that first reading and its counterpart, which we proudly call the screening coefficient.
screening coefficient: 37.7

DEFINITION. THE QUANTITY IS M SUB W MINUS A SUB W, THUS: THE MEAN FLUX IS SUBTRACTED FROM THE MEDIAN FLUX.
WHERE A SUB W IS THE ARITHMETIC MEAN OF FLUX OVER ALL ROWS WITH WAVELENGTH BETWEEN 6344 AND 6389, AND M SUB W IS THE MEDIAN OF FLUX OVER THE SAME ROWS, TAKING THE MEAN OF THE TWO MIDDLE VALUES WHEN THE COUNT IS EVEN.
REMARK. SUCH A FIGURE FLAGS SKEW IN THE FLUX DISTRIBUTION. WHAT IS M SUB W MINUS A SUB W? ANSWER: -0.30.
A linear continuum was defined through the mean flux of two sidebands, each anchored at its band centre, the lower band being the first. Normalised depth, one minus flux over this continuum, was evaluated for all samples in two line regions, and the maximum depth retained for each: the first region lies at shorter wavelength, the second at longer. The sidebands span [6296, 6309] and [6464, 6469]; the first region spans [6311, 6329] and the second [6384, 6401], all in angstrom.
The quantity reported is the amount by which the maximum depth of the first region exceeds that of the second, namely 0.13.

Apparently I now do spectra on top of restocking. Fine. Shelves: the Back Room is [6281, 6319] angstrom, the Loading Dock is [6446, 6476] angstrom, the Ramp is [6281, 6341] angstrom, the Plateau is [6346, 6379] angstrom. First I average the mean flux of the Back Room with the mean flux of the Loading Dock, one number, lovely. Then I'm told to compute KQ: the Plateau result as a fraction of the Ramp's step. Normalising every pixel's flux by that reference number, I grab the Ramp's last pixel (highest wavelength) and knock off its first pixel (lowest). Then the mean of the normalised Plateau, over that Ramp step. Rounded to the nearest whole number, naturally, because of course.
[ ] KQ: -34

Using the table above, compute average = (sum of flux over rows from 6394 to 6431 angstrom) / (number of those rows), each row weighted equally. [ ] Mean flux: 19.0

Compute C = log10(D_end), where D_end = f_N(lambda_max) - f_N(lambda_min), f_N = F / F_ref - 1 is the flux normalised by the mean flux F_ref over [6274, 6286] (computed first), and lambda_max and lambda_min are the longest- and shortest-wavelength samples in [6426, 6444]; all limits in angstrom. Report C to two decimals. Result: -2.29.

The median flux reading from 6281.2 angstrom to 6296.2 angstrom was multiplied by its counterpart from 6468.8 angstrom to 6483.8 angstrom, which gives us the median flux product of 411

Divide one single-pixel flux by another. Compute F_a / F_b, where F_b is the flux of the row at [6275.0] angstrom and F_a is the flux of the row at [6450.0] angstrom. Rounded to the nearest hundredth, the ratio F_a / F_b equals 0.97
